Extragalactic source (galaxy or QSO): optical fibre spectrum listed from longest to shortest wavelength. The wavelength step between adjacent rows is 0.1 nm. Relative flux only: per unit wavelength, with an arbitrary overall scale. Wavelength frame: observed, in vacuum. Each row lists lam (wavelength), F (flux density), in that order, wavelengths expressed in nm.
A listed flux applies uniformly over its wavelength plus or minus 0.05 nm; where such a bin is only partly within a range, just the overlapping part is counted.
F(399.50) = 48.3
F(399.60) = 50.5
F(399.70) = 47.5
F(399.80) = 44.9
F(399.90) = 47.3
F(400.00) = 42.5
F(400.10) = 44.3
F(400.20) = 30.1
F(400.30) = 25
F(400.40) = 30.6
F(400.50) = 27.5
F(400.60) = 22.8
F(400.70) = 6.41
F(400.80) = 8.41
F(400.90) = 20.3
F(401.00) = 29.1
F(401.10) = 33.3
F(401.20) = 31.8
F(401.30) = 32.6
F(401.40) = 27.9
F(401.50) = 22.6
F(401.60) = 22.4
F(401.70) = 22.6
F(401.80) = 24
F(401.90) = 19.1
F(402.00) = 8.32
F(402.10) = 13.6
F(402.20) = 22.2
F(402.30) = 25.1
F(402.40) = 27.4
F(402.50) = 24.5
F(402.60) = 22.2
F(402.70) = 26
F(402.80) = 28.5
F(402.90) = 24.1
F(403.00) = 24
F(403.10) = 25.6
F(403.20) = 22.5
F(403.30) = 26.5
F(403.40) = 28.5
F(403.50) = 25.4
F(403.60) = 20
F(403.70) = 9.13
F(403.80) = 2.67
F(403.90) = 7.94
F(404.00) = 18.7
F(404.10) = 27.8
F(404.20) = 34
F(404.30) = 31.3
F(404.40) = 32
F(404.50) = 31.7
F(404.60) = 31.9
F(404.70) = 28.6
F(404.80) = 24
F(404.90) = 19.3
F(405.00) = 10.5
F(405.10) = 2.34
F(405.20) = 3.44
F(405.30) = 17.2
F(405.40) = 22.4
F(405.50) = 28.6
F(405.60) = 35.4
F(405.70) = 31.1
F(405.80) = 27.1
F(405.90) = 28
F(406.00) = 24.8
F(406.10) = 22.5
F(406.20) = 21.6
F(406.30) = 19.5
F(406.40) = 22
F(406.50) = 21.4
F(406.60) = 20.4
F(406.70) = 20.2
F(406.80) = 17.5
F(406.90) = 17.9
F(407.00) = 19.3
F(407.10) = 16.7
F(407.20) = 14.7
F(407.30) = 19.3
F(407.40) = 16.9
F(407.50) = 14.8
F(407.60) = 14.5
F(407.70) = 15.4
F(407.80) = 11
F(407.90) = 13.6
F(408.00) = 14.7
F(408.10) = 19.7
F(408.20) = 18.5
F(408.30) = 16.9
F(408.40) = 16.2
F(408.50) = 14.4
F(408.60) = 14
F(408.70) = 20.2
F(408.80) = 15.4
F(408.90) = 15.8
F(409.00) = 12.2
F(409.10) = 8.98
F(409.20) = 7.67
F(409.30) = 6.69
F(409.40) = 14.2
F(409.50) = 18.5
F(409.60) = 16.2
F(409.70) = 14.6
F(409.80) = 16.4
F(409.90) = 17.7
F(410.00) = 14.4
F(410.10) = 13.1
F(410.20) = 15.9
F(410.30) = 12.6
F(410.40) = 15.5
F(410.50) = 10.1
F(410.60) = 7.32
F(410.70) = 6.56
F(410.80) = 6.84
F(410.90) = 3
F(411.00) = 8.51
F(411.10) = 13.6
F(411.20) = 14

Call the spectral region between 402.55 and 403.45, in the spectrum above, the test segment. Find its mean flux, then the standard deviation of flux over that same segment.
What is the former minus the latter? 23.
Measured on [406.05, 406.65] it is 20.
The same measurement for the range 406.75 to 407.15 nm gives 17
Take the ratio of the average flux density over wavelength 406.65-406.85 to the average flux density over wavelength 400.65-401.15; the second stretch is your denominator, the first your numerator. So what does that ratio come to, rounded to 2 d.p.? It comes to 0.97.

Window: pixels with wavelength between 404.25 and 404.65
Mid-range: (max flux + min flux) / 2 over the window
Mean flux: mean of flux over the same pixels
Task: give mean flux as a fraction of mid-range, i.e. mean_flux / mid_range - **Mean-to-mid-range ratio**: 1.00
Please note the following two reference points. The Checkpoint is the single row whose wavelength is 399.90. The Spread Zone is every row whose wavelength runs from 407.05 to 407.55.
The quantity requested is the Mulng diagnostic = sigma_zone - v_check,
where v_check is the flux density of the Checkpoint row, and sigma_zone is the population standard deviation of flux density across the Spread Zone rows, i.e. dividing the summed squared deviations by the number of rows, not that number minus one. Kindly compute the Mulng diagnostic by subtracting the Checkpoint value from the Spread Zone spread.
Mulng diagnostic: -46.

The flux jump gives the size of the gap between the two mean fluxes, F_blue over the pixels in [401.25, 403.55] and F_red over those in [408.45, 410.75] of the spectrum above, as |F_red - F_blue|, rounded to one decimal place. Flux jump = 10.3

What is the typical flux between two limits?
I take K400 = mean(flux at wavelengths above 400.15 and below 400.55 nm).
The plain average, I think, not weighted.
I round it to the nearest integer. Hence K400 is 28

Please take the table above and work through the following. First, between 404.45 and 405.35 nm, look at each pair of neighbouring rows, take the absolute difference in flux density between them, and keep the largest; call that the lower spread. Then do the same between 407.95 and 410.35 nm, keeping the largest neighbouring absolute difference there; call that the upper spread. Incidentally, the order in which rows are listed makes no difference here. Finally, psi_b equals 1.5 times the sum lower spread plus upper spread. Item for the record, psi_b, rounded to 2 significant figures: 32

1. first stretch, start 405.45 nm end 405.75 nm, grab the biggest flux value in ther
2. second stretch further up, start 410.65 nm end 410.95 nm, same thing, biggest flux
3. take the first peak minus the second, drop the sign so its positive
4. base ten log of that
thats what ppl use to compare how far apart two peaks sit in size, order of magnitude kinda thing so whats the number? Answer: 1.5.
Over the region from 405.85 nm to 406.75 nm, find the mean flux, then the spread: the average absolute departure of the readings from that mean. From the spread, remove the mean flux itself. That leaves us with -20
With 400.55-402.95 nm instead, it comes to -18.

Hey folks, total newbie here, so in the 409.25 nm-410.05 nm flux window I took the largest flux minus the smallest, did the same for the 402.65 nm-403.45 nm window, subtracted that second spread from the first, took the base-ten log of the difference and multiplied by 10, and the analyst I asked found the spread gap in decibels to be 8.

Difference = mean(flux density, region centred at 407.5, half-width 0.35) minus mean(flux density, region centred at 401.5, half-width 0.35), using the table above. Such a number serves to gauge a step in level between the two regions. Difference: -11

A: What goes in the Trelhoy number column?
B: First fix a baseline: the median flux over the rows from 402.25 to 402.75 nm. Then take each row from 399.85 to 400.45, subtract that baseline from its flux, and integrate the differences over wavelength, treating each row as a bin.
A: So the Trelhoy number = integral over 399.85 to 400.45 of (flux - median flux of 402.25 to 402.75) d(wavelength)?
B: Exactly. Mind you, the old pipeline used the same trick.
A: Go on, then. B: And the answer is 6.9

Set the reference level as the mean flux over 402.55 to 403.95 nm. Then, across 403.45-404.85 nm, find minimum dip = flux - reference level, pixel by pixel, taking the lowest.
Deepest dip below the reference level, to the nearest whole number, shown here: -18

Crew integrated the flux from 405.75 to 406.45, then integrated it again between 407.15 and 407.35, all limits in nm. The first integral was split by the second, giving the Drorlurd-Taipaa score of 4.9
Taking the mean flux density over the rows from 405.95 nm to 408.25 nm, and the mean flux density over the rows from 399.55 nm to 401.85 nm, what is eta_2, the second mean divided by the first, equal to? 1.67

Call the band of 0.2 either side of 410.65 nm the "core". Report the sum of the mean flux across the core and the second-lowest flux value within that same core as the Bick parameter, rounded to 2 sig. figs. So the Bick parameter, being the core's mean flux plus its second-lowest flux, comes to 15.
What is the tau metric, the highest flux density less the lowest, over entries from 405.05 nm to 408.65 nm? 33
